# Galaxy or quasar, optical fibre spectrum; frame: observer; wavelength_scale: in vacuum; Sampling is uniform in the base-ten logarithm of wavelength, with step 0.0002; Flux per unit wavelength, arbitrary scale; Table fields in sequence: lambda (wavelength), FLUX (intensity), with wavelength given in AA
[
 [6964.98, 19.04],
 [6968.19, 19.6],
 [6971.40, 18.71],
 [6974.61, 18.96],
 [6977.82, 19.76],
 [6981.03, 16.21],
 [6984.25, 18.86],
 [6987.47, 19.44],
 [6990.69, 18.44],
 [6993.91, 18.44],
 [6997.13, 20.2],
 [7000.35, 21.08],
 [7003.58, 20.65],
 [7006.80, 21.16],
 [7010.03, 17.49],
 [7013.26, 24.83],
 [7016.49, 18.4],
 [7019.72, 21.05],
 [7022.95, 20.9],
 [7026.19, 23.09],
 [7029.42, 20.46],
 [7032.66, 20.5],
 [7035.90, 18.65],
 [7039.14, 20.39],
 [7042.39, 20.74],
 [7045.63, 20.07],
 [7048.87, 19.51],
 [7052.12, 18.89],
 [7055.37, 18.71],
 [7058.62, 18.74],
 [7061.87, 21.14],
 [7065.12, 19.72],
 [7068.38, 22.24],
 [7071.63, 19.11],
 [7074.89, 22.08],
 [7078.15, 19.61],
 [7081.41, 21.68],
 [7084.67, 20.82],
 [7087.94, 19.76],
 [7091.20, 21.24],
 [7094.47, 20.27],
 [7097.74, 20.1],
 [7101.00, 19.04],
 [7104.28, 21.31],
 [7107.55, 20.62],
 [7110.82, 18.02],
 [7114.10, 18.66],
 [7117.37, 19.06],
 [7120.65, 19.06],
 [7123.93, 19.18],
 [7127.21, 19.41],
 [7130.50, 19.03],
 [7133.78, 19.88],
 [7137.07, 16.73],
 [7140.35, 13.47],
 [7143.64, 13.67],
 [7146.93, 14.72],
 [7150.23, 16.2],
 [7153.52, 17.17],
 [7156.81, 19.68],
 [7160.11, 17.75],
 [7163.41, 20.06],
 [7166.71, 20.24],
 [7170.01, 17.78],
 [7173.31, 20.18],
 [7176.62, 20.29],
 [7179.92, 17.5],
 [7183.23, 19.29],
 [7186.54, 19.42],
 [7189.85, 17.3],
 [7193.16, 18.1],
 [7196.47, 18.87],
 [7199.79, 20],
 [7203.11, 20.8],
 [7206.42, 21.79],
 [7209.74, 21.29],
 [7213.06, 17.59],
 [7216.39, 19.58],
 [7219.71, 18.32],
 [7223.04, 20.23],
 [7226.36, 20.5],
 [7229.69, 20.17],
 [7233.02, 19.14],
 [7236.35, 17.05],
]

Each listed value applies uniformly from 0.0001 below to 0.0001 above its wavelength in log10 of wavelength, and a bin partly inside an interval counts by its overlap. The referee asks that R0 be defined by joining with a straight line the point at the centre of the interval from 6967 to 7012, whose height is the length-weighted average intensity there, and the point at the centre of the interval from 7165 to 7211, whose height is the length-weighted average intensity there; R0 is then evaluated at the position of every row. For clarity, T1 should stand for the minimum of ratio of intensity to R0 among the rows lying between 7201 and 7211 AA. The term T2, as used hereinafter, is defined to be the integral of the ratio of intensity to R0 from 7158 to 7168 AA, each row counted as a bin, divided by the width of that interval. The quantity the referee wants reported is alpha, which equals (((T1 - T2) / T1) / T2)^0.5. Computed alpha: 0.26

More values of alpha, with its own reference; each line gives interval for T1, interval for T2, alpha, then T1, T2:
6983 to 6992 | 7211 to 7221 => 0.06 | 0.96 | 0.95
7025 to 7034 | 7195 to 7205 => 0.18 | 1.06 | 1.02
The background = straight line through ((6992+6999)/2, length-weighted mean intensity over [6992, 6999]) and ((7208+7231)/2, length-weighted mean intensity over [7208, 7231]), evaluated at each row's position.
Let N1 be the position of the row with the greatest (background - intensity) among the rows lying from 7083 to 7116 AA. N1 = 7110.82 AA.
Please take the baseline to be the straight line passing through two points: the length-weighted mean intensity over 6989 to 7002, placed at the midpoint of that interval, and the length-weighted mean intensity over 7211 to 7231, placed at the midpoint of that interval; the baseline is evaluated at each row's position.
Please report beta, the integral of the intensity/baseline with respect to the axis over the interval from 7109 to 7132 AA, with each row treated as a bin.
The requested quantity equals 22.4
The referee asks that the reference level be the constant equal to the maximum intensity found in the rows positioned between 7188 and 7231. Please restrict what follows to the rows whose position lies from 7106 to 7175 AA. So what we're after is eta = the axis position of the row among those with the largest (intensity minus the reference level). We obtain 7107.55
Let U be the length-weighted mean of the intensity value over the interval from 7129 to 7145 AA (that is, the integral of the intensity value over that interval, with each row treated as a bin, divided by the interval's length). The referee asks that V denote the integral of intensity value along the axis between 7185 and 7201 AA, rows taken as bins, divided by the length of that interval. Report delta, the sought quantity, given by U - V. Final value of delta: -2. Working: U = 16.6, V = 18.7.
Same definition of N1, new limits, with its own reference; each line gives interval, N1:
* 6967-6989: 6981.03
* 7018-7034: 7029.42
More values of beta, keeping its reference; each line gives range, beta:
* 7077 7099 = 23.2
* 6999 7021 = 23.3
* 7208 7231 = 23.3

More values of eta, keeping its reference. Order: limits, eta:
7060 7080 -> 7068.38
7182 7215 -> 7206.42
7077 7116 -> 7081.41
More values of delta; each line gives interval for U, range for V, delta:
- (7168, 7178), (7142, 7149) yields 5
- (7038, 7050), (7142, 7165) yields 3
